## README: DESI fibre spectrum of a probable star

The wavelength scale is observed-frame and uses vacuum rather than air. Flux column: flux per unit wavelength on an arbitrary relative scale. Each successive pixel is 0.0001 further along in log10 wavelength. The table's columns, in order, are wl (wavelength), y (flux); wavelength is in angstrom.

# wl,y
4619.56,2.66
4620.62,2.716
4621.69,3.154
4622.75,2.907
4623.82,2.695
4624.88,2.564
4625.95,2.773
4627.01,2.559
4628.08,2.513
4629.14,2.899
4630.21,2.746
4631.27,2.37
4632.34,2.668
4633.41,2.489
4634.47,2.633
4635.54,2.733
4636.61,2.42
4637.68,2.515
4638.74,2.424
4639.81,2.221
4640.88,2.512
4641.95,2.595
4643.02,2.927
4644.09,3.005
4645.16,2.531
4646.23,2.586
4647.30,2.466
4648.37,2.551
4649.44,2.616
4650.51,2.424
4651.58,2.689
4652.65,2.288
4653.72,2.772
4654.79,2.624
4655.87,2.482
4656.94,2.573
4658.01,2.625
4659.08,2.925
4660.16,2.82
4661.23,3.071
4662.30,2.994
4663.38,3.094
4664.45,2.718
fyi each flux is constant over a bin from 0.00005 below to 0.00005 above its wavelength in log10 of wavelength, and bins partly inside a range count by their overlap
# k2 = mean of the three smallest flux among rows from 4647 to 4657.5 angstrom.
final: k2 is 2.393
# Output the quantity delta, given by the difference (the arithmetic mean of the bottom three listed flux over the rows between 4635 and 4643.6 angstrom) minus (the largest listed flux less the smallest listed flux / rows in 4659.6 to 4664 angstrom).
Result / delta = 2.08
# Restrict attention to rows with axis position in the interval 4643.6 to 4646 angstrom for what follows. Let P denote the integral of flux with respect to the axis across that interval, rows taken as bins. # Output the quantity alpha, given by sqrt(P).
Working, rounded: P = 7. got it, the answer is 2.6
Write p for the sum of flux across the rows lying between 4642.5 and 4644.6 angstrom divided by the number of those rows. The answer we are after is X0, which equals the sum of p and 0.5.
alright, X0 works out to 3.47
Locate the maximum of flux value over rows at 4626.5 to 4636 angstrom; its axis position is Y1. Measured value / 4629.14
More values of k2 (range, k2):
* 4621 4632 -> 2.481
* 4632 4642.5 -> 2.355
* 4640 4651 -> 2.467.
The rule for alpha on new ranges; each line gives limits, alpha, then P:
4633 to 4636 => 2.8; 8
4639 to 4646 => 4.3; 18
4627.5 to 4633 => 3.8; 14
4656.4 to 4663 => 4.3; 19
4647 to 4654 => 4.2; 18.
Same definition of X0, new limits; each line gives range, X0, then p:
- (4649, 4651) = 3.02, 2.5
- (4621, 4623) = 3.53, 3.0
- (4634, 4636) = 3.18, 2.7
